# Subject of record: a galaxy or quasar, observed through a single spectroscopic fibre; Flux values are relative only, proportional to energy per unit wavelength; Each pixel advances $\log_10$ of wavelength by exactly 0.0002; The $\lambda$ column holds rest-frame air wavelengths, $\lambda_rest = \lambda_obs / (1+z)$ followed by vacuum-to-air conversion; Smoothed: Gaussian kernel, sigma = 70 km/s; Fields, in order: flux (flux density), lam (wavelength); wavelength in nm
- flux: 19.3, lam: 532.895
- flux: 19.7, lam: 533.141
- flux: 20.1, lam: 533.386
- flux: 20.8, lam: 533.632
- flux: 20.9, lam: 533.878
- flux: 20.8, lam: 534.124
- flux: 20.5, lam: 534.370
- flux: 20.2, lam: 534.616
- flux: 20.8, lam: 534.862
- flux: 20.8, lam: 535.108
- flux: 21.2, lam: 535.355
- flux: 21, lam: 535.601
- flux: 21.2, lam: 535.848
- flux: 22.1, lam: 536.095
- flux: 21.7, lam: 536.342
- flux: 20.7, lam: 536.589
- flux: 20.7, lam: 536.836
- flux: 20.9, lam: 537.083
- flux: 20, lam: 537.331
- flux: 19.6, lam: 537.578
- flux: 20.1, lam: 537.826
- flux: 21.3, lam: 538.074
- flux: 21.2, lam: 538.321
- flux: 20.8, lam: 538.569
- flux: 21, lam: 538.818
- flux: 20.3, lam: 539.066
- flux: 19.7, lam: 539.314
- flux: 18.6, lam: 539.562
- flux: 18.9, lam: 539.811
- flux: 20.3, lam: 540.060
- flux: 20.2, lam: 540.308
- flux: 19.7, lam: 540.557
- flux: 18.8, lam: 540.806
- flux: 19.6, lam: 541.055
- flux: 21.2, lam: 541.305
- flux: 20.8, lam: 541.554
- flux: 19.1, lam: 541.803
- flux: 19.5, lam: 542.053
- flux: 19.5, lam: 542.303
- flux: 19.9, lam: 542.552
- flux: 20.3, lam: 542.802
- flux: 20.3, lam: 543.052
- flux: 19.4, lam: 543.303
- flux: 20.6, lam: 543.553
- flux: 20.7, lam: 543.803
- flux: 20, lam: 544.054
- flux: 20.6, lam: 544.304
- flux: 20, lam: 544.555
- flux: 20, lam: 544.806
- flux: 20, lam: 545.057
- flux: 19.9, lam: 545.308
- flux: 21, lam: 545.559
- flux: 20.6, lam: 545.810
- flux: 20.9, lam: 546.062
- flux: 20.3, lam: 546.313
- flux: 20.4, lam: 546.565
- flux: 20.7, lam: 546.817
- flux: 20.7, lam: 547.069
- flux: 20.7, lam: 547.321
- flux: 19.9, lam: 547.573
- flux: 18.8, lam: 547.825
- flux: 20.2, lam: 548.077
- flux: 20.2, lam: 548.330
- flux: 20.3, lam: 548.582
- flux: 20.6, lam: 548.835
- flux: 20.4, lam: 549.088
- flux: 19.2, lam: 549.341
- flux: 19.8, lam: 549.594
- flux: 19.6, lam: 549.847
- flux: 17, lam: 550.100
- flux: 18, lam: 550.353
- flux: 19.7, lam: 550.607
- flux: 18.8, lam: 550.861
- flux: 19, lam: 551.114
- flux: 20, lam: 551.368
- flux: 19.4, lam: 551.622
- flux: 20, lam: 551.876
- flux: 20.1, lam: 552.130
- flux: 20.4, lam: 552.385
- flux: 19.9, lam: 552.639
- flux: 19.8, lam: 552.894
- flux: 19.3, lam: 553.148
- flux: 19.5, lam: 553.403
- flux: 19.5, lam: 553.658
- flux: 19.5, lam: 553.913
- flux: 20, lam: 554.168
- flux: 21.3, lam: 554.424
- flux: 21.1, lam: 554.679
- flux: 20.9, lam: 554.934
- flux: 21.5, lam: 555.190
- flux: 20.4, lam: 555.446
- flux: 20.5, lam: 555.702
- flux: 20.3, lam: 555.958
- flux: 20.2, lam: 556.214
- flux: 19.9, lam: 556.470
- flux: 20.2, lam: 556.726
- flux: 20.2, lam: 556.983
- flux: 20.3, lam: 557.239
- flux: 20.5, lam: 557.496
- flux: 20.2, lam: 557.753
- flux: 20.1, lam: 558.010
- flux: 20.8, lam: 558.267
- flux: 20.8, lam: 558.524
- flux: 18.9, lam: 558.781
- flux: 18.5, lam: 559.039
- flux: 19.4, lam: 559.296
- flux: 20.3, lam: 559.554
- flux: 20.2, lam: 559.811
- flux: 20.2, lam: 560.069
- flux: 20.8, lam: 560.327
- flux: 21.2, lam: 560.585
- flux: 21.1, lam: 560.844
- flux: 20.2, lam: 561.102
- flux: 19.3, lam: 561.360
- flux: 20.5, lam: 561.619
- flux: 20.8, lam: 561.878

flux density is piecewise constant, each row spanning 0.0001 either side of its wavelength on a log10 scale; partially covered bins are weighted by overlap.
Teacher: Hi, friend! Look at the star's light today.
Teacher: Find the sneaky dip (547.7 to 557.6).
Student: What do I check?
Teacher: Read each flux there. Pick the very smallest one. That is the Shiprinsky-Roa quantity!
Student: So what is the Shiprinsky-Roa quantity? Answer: 17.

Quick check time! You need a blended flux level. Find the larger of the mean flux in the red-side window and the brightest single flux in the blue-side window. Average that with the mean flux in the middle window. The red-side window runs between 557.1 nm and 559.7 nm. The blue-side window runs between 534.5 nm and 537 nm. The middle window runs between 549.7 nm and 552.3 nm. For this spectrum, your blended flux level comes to 20.6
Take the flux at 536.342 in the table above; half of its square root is 2.329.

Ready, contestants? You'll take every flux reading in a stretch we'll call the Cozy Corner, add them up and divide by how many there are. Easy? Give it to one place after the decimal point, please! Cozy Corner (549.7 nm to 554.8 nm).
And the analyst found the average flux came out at 19.6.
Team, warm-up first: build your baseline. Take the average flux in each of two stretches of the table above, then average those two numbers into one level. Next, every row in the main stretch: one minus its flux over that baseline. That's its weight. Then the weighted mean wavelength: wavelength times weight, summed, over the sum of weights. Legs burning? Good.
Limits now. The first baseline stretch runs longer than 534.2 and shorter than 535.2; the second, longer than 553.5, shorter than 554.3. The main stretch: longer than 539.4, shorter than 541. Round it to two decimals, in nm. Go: 540.09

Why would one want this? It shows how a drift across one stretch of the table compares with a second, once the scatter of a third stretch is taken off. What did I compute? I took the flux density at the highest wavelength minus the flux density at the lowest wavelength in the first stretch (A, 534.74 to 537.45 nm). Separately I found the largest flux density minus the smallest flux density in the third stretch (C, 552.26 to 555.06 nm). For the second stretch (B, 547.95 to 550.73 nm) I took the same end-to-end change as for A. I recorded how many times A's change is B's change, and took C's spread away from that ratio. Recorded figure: -0.4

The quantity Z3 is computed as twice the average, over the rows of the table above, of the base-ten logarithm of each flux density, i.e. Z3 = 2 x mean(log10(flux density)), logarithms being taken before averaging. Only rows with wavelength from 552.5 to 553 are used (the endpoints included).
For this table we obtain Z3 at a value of 2.60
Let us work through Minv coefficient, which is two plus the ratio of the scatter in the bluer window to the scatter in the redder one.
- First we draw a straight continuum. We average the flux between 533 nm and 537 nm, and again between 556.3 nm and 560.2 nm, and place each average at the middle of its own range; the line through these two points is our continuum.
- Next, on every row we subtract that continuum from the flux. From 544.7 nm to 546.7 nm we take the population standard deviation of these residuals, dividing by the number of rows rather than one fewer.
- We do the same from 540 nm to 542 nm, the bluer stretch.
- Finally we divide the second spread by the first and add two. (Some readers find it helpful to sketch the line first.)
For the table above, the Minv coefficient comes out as 3.91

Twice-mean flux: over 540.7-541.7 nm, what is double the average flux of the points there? 40.2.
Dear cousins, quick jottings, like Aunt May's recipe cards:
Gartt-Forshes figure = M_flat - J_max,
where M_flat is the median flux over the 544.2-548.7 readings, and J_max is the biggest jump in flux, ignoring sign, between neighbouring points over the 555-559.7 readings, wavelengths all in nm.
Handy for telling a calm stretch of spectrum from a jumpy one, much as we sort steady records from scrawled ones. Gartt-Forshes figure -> 18.4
